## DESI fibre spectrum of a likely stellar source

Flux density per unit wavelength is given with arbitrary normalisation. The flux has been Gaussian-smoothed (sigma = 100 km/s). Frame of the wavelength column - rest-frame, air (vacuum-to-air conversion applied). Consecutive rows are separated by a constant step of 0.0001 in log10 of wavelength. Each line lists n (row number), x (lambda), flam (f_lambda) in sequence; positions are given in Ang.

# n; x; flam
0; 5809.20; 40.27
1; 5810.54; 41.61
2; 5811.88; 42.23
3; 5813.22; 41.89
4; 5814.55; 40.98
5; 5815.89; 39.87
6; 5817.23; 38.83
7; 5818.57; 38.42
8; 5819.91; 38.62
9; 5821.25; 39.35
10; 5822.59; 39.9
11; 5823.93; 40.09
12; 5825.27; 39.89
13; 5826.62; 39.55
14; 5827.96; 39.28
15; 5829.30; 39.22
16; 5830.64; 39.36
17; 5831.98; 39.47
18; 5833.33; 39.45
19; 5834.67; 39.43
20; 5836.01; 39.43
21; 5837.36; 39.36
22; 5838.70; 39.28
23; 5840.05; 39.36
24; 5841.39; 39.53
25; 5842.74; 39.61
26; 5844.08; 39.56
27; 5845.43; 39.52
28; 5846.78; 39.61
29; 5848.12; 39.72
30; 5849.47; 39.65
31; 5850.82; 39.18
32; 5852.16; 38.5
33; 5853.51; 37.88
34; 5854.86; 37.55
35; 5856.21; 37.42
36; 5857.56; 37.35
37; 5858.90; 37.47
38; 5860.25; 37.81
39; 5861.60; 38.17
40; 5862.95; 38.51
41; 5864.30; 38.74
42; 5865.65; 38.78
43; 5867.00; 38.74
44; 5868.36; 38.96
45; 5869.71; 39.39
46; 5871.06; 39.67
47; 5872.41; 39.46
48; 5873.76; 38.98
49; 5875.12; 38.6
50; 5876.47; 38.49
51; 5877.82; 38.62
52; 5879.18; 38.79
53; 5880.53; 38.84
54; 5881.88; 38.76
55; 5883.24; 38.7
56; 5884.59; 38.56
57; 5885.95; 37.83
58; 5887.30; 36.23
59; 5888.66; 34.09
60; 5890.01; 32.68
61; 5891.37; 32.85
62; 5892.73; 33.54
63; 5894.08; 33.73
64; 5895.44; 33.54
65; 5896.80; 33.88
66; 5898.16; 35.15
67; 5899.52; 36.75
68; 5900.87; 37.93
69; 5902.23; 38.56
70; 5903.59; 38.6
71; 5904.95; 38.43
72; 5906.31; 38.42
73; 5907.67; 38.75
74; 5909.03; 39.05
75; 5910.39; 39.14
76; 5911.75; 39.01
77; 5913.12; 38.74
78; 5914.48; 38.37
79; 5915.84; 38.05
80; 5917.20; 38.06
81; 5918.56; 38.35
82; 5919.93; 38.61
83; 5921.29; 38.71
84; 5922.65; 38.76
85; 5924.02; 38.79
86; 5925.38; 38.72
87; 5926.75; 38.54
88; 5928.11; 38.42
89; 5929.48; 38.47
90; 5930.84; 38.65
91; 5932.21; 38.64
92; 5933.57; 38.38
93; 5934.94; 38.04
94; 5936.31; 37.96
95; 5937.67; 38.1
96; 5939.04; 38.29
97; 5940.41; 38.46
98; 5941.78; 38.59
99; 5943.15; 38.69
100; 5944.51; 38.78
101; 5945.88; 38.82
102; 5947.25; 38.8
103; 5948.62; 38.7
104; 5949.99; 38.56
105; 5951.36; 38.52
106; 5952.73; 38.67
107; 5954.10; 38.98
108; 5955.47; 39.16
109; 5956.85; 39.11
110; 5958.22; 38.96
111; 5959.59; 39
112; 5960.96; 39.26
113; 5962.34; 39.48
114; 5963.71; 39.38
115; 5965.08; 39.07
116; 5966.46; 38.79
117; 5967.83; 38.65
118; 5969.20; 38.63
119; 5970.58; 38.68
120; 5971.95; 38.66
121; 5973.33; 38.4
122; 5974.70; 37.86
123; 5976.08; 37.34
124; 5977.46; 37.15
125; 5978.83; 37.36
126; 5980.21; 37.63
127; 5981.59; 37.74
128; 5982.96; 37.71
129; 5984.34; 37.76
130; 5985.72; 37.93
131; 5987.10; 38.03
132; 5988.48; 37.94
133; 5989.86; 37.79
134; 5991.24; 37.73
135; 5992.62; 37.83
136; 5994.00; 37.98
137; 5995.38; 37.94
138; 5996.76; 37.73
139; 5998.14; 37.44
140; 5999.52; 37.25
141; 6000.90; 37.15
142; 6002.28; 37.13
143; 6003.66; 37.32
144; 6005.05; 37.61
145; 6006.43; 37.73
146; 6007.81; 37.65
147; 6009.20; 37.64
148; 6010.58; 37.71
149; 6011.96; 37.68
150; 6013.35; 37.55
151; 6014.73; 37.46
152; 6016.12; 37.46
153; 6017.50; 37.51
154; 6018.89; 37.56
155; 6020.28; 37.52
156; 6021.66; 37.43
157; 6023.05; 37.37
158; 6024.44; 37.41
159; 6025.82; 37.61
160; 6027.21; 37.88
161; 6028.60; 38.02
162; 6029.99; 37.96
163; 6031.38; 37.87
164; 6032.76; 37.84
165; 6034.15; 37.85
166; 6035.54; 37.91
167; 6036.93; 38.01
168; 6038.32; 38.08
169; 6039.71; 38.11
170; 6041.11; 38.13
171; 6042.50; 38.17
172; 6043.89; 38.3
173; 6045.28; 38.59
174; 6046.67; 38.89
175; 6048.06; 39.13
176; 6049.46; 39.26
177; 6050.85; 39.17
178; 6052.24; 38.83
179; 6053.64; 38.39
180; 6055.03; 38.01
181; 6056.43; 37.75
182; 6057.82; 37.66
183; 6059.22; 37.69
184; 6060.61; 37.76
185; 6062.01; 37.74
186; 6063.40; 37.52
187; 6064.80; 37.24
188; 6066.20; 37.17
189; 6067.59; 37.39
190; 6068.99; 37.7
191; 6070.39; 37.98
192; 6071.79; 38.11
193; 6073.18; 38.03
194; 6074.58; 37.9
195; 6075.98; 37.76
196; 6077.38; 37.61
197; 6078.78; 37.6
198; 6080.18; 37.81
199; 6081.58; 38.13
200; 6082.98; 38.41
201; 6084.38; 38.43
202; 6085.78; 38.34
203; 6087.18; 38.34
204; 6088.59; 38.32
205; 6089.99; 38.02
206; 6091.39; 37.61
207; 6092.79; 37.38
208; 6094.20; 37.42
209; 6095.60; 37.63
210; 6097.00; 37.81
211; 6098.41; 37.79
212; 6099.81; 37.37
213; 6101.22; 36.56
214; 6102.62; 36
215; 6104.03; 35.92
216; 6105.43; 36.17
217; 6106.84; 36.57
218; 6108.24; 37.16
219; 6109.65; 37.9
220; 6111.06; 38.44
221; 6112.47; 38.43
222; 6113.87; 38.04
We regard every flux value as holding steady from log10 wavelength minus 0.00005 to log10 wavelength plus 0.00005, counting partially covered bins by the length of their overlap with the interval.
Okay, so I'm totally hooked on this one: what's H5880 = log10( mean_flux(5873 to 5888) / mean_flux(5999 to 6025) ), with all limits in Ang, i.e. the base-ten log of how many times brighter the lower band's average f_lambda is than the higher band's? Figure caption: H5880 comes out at 0.011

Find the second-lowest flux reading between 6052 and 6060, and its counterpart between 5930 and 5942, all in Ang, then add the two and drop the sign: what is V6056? 75.7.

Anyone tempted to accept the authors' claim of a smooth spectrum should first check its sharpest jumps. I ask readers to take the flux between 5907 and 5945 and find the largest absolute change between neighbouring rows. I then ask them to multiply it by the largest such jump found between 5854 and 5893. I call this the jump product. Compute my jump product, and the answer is 0.79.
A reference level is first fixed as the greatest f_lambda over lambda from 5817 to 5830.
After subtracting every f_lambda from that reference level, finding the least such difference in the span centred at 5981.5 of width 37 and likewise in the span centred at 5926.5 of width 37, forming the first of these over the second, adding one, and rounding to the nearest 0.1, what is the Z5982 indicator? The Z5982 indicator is 1.7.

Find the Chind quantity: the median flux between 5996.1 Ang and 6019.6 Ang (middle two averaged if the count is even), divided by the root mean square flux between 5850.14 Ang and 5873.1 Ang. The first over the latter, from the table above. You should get 0.98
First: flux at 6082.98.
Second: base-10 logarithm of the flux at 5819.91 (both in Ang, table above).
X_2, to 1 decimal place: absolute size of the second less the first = 36.8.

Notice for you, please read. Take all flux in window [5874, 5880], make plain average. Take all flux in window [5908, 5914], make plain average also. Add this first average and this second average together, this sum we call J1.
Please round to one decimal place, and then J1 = 77.6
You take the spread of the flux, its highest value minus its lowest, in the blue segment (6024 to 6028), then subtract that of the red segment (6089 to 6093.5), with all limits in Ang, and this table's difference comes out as -0.17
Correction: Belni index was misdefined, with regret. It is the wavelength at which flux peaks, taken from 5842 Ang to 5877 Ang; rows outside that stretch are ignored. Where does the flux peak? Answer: 5848.12 Ang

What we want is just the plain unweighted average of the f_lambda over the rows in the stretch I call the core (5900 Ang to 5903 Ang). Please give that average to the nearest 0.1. 38.2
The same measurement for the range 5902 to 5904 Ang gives 38.6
